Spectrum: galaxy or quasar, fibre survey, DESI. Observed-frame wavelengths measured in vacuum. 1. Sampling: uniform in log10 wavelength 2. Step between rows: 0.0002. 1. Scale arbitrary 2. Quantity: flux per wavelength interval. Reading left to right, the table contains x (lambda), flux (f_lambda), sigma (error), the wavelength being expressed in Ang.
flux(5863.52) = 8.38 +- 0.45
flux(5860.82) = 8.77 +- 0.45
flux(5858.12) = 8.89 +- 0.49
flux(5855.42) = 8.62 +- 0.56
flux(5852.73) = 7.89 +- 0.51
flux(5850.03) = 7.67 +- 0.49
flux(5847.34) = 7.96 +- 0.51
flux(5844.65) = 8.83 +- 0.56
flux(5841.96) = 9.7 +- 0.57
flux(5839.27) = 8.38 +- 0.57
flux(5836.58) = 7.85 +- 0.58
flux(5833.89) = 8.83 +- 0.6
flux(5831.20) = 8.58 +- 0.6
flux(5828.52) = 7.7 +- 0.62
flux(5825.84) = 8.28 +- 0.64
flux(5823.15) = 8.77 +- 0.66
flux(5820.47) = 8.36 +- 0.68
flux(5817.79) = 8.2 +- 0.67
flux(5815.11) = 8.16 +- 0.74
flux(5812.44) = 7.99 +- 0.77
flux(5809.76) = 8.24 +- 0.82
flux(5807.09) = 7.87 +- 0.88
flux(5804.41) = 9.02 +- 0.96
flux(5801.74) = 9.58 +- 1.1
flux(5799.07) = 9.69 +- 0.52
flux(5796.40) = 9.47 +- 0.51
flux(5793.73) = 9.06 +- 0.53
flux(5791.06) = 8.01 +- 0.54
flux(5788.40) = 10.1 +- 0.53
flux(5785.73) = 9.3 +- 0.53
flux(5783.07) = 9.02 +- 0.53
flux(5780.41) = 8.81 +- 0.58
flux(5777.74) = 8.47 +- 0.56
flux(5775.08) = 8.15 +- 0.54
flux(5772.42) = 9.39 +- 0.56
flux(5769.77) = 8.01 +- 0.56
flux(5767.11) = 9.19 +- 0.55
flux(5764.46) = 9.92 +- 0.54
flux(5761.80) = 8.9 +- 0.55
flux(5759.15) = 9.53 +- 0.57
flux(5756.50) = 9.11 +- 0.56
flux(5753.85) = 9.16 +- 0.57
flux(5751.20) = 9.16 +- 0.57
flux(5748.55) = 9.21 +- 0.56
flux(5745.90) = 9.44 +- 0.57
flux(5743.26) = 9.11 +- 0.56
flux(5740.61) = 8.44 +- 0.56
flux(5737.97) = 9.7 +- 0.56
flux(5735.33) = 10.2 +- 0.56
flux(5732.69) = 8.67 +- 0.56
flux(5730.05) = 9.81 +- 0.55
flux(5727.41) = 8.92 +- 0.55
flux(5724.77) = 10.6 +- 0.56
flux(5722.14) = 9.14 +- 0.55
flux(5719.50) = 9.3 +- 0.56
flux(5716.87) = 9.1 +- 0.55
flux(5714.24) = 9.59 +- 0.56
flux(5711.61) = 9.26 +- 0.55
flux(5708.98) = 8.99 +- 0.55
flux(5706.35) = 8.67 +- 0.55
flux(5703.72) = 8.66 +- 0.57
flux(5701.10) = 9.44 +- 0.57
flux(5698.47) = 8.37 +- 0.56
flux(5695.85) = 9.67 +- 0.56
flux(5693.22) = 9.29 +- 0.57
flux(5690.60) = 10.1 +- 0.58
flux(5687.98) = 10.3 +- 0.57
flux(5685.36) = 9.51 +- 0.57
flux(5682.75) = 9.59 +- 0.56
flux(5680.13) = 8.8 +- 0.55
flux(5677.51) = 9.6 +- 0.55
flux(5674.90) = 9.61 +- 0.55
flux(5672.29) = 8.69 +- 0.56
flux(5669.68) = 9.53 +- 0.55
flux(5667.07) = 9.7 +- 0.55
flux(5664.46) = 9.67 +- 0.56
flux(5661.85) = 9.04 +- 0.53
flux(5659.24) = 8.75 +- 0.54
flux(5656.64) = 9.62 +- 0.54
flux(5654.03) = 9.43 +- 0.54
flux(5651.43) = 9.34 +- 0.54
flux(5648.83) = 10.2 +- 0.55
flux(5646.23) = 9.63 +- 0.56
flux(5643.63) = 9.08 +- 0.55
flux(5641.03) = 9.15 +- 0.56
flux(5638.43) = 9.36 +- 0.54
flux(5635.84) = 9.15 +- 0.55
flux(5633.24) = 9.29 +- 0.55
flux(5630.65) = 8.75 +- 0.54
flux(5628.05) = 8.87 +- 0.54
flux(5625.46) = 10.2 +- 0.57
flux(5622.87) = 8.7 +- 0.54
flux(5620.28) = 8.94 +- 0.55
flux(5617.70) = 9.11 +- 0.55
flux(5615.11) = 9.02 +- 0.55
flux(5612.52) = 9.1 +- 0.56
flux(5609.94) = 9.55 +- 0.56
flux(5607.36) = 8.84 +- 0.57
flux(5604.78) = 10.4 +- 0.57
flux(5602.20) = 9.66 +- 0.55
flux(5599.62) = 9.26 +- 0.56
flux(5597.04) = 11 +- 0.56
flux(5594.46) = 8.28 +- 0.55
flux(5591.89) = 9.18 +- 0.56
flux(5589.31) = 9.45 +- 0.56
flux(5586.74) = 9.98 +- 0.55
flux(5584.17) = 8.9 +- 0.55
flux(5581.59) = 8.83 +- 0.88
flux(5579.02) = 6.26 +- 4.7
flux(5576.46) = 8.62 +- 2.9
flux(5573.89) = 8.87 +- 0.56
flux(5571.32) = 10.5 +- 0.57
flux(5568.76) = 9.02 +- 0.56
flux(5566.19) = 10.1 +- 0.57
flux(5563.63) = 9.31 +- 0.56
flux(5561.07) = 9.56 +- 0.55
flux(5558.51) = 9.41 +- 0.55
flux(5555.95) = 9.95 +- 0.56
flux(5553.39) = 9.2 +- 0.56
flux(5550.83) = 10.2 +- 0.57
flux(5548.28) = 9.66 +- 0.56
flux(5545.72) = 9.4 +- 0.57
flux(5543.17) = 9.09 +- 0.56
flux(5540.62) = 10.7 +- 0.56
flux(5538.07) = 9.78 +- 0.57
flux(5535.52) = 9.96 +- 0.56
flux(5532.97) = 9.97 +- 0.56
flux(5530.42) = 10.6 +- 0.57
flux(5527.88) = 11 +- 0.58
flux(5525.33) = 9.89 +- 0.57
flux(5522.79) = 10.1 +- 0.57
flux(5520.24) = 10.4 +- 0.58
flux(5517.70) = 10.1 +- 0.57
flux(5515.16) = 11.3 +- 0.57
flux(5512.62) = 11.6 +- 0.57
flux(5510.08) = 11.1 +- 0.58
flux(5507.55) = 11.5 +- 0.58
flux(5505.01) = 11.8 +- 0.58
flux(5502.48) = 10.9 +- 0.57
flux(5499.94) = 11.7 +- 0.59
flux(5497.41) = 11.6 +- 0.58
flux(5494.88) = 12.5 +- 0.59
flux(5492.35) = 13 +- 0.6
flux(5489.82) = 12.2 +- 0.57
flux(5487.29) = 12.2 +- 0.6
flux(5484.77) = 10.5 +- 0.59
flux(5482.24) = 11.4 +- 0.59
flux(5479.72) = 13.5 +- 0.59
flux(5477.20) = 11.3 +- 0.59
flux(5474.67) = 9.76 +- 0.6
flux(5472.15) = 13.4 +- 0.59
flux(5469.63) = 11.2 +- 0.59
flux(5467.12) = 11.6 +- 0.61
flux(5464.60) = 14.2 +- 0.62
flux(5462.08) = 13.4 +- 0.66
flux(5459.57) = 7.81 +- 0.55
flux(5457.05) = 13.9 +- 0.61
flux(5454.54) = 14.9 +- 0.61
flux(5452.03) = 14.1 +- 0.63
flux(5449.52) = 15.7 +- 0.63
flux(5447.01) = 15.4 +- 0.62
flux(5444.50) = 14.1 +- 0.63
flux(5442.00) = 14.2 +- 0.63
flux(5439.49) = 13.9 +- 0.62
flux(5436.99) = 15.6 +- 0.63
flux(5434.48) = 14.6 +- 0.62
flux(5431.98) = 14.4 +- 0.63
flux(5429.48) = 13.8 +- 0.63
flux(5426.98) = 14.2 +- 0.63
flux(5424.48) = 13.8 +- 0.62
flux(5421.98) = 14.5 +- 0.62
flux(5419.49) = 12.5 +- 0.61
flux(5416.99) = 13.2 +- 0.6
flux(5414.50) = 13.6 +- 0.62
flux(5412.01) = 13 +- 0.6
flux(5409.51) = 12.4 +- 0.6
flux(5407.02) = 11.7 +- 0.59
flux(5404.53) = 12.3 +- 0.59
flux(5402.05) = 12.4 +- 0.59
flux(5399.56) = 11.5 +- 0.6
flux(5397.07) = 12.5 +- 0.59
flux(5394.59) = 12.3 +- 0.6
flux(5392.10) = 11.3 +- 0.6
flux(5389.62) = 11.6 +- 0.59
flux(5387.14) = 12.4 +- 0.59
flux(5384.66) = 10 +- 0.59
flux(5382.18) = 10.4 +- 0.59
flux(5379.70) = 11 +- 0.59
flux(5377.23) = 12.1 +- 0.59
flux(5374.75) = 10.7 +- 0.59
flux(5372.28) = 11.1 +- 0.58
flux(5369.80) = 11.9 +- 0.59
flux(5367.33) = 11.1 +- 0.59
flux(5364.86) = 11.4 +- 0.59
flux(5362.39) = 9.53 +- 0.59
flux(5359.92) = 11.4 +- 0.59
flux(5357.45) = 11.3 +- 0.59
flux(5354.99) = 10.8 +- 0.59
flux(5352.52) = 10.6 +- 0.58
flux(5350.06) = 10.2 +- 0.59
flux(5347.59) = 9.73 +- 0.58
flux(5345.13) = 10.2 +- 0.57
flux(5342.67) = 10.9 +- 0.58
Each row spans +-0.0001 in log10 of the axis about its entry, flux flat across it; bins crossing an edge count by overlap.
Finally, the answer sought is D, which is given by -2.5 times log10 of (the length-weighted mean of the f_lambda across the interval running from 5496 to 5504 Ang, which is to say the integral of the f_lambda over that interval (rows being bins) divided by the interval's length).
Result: -2.65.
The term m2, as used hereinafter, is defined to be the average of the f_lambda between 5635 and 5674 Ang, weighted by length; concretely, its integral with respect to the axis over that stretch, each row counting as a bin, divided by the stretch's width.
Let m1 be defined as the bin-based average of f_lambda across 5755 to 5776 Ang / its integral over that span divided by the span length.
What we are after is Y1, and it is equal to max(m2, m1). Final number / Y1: 9.4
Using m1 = 9.0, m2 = 9.4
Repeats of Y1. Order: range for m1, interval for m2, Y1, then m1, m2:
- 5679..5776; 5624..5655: 9.4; 9.3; 9.4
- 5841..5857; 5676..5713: 9.3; 8.4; 9.3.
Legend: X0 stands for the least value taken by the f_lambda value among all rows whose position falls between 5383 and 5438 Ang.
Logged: 10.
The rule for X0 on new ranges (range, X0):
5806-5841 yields 7.7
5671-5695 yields 8.69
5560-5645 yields 6.26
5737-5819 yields 7.87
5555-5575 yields 8.87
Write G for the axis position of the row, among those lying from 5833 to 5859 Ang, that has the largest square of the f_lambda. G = 5841.96 Ang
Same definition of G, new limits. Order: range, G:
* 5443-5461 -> 5449.52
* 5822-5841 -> 5833.89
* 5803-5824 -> 5804.41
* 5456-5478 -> 5464.60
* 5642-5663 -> 5648.83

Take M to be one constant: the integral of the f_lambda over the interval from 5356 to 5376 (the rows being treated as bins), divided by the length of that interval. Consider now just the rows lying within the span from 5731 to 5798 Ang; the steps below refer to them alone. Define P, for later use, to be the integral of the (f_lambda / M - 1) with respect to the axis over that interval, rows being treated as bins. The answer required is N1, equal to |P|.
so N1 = 12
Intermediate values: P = -12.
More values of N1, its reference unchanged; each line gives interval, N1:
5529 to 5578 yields 6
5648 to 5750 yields 16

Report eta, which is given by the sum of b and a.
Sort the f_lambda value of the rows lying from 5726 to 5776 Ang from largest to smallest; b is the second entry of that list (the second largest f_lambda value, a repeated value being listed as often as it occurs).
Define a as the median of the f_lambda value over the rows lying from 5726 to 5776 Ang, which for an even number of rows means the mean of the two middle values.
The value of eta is 19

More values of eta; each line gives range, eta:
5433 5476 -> 30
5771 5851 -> 18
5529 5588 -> 20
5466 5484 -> 25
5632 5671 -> 19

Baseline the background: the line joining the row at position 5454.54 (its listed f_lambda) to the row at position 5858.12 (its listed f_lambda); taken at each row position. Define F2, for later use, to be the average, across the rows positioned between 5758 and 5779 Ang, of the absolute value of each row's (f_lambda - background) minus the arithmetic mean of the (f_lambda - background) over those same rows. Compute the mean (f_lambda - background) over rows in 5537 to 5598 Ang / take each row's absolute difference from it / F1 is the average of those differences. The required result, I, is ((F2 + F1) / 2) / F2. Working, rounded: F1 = 0.61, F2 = 0.52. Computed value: 1.08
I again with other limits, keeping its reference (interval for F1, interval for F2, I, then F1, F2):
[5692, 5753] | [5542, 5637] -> 0.92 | 0.48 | 0.58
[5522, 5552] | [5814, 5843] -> 0.95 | 0.40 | 0.45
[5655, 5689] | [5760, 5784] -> 0.95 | 0.41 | 0.45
